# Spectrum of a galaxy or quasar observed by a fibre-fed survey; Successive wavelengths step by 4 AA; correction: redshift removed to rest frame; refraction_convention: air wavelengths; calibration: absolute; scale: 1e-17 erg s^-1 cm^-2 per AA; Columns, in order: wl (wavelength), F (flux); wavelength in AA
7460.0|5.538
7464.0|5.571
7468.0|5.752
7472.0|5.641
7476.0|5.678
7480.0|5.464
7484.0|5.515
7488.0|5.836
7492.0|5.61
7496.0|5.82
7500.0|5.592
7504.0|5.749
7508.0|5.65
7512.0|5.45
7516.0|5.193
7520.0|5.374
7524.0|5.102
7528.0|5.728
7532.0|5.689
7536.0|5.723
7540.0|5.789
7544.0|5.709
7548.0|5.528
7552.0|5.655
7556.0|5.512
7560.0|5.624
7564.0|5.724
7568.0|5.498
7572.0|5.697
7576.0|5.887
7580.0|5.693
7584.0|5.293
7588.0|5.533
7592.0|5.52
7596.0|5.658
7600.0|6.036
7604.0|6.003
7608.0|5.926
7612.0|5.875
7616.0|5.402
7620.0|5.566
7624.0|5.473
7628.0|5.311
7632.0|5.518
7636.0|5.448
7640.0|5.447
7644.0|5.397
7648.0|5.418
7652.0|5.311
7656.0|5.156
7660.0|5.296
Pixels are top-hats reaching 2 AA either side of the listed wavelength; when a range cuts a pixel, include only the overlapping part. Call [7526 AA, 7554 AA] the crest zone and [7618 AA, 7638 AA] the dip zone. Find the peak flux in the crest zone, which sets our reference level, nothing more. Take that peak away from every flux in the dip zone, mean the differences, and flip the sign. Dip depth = 0.33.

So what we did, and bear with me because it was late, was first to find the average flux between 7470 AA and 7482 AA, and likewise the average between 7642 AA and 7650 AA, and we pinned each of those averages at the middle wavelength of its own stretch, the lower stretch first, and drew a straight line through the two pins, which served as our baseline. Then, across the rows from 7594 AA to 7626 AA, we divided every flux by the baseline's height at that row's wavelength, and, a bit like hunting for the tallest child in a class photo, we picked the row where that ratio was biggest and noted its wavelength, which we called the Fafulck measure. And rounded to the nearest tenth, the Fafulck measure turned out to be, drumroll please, 7600.0 AA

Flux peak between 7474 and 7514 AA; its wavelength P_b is 7488.0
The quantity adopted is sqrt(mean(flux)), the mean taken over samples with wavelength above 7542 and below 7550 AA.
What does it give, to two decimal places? 2.37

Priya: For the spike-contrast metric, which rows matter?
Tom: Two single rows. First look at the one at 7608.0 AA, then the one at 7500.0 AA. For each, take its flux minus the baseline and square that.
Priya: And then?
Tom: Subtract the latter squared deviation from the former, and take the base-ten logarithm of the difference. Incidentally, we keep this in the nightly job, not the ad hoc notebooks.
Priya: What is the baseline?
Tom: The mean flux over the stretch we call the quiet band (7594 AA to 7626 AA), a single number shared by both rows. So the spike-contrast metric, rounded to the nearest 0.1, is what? -2.0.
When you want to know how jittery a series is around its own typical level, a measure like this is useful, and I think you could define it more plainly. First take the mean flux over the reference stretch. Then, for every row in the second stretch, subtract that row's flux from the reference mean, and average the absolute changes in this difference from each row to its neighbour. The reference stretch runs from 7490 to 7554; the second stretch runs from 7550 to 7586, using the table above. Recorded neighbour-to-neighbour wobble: 0.20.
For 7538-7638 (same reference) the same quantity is 0.17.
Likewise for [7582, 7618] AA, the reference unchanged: 0.18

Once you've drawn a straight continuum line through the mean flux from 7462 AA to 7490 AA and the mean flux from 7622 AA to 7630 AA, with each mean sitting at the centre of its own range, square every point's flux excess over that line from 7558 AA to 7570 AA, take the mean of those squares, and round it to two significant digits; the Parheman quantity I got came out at 0.023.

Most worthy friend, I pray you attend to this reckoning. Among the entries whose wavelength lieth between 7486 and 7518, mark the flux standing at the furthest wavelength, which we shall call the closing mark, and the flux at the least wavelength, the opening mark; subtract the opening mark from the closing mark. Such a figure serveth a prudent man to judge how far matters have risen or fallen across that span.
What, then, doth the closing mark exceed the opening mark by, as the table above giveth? -0.64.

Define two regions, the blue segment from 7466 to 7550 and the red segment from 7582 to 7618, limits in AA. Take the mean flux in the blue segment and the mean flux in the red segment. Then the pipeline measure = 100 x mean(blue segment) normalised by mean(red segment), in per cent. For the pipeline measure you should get 98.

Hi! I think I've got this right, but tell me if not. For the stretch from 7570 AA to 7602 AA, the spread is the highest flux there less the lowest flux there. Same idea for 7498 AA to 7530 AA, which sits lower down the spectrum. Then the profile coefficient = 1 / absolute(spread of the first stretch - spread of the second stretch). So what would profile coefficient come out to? 10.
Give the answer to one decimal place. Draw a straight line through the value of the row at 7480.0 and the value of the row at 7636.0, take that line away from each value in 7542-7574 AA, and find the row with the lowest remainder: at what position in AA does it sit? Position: 7568.0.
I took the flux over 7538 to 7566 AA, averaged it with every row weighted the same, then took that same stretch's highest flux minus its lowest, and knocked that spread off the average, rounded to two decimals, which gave 5.37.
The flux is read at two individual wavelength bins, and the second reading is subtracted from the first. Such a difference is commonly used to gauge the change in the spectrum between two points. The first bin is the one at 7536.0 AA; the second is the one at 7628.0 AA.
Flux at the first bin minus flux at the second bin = 0.41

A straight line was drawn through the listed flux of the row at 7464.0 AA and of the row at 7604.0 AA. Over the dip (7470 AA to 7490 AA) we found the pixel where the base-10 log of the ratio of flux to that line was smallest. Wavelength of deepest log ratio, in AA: 7480.0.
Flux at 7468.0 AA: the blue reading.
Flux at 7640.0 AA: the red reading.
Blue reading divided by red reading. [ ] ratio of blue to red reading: 1.06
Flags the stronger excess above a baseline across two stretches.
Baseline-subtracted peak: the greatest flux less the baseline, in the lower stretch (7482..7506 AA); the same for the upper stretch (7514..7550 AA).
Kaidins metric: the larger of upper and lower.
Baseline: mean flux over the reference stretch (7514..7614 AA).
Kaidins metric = 0.20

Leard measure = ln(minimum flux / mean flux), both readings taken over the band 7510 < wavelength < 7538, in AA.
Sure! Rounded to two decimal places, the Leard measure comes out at -0.07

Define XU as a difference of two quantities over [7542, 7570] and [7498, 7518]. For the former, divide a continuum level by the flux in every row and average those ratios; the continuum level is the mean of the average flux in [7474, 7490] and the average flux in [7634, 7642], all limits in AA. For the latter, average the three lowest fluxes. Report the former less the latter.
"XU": -4.42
